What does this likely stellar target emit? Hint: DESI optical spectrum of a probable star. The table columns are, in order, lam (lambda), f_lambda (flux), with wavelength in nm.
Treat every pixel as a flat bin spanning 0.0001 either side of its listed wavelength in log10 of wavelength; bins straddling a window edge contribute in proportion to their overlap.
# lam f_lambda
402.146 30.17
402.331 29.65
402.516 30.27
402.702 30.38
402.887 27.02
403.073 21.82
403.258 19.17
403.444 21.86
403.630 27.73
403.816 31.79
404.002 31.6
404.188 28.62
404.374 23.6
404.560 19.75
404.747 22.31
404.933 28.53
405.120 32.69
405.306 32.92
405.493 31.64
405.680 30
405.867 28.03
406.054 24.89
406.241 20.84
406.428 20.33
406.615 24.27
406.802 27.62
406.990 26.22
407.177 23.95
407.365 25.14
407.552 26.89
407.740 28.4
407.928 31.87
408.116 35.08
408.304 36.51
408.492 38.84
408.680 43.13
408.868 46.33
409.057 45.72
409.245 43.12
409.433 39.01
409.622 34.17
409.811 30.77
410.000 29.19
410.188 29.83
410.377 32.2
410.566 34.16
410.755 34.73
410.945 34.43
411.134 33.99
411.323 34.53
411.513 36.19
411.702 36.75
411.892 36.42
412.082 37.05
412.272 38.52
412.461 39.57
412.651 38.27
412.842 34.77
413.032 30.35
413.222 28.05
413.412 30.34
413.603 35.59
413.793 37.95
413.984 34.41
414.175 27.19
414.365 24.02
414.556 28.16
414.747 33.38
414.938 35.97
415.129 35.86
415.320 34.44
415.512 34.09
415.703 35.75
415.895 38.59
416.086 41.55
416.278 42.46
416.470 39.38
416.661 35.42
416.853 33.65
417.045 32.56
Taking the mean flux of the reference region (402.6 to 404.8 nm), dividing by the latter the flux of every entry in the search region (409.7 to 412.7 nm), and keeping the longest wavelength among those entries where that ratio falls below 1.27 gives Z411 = 410.377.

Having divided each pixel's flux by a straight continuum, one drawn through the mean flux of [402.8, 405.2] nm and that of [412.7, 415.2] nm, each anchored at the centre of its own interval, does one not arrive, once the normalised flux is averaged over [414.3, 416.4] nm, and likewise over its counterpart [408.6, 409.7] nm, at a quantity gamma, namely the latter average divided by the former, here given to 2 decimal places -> 1.36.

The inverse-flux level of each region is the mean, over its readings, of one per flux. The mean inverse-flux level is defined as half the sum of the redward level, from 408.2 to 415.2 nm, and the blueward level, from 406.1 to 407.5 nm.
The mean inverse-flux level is 0.0355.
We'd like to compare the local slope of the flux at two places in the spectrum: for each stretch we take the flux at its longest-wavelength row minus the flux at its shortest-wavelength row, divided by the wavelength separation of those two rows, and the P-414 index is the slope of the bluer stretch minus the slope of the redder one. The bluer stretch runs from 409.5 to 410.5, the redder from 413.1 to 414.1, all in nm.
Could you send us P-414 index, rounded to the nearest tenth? -11.0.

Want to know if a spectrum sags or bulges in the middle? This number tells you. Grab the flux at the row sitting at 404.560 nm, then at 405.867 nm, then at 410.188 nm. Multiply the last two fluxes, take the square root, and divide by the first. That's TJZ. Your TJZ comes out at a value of 1.46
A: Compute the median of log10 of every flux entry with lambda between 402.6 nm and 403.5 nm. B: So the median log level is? 1.34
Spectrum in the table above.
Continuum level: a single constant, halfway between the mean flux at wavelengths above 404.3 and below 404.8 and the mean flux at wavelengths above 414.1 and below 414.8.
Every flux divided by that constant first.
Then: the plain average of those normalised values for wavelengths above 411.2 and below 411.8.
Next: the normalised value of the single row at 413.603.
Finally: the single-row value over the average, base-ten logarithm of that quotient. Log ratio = 0.00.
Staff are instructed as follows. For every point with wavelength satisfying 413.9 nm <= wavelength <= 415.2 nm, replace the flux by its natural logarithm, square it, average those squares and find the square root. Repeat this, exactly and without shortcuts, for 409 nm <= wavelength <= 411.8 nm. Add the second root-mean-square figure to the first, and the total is 6.993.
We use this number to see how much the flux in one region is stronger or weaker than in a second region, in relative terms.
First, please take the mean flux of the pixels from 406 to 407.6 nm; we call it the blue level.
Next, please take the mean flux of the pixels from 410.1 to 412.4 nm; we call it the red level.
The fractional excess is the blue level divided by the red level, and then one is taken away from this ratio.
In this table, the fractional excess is -0.30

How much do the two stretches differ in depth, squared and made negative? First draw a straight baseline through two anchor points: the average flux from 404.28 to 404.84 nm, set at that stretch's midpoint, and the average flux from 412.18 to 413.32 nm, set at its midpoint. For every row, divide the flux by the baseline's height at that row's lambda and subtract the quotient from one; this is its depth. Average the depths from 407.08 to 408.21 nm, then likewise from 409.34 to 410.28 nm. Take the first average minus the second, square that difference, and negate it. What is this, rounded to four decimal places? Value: -0.0003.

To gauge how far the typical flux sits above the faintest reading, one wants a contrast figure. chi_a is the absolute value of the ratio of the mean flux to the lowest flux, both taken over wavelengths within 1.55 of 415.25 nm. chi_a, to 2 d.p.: 1.45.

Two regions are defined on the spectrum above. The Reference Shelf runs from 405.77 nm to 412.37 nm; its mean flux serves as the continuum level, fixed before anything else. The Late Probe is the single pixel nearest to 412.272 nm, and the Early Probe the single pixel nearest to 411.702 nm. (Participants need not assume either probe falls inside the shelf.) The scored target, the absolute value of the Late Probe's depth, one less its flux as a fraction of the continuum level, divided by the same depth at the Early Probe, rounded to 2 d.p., 1.45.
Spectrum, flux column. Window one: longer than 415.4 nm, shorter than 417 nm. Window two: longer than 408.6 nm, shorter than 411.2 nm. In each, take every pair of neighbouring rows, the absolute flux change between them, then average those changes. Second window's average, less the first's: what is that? -0.41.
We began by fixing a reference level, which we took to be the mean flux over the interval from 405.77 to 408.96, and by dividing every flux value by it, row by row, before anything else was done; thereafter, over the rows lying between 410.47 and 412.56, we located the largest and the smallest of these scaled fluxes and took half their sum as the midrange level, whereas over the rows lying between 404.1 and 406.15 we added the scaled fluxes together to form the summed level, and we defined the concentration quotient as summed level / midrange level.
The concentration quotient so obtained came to 8.2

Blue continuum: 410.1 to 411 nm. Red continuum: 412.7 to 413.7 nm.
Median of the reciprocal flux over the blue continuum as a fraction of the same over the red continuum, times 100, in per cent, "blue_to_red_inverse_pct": 89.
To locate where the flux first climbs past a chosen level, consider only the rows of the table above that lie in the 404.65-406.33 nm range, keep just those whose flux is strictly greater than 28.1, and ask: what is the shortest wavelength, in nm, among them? 404.933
